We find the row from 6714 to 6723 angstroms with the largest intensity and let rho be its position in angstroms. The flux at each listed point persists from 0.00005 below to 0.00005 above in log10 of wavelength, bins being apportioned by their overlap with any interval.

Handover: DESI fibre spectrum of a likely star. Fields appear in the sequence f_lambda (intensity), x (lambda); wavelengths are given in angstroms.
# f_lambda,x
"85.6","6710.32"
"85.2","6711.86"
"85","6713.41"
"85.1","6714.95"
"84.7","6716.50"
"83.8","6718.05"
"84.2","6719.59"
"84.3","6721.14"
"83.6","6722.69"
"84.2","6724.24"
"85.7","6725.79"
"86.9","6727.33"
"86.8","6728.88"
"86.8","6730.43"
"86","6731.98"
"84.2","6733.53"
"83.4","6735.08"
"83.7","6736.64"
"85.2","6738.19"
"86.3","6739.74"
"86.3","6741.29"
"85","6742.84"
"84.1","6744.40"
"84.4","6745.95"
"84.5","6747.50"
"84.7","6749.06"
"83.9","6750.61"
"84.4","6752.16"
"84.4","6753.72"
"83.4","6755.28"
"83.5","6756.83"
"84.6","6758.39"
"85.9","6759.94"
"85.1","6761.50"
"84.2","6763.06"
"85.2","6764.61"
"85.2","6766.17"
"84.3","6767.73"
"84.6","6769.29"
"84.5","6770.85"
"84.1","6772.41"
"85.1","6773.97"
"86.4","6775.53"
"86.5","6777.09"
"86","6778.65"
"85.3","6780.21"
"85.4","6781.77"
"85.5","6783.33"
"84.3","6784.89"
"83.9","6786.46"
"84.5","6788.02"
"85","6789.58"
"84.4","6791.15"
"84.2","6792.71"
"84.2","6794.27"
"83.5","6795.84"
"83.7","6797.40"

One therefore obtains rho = 6714.95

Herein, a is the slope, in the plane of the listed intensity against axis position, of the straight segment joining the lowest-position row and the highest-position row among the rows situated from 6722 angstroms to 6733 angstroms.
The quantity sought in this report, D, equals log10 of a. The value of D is -0.59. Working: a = 0.258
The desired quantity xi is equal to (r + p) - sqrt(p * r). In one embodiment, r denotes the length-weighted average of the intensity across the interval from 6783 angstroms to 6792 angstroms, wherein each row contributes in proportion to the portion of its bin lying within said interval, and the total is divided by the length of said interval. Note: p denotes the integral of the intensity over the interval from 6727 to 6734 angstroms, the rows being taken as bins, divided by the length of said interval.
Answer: 85.4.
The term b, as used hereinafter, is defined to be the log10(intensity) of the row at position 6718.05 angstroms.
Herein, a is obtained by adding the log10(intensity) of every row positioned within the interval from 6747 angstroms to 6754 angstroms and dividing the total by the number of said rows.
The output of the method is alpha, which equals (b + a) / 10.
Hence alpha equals 0.385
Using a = 1.93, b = 1.92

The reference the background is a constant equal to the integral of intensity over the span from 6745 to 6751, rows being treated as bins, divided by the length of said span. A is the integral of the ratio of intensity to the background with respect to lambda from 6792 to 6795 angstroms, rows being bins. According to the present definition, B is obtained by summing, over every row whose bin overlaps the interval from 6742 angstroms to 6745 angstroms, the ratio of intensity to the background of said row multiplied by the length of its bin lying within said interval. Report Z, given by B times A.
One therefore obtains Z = 9.0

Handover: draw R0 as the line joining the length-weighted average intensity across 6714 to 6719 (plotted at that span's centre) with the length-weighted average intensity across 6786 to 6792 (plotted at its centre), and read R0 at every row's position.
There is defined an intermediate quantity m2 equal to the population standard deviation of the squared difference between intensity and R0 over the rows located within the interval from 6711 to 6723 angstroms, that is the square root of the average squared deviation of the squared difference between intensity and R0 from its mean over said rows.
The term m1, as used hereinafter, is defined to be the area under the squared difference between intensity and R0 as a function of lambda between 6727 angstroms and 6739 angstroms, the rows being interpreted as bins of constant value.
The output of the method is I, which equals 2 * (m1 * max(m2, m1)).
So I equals 1555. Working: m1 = 28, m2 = 0.34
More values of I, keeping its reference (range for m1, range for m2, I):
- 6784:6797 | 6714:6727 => 23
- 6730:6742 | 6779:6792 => 952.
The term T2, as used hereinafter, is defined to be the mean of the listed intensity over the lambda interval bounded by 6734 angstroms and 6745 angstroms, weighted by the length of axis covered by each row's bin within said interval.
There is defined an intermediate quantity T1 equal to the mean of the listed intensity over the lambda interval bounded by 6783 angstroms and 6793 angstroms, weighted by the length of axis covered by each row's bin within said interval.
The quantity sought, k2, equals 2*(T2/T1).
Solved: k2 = 2.01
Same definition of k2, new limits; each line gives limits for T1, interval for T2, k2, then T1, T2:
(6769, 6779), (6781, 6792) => 1.99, 85.3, 84.7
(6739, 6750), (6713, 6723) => 1.99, 85.0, 84.4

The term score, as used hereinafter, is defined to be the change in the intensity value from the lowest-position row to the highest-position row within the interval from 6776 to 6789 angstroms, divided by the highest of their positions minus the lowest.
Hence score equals -0.18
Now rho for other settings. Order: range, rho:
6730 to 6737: 6730.43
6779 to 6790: 6783.33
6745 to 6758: 6749.06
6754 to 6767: 6759.94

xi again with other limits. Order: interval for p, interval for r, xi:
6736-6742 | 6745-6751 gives 85.0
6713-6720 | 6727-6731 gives 85.7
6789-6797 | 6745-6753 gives 84.3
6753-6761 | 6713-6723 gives 84.4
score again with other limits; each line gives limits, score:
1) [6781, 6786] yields -0.35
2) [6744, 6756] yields -0.06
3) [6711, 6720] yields -0.13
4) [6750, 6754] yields 0.16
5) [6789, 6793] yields -0.26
